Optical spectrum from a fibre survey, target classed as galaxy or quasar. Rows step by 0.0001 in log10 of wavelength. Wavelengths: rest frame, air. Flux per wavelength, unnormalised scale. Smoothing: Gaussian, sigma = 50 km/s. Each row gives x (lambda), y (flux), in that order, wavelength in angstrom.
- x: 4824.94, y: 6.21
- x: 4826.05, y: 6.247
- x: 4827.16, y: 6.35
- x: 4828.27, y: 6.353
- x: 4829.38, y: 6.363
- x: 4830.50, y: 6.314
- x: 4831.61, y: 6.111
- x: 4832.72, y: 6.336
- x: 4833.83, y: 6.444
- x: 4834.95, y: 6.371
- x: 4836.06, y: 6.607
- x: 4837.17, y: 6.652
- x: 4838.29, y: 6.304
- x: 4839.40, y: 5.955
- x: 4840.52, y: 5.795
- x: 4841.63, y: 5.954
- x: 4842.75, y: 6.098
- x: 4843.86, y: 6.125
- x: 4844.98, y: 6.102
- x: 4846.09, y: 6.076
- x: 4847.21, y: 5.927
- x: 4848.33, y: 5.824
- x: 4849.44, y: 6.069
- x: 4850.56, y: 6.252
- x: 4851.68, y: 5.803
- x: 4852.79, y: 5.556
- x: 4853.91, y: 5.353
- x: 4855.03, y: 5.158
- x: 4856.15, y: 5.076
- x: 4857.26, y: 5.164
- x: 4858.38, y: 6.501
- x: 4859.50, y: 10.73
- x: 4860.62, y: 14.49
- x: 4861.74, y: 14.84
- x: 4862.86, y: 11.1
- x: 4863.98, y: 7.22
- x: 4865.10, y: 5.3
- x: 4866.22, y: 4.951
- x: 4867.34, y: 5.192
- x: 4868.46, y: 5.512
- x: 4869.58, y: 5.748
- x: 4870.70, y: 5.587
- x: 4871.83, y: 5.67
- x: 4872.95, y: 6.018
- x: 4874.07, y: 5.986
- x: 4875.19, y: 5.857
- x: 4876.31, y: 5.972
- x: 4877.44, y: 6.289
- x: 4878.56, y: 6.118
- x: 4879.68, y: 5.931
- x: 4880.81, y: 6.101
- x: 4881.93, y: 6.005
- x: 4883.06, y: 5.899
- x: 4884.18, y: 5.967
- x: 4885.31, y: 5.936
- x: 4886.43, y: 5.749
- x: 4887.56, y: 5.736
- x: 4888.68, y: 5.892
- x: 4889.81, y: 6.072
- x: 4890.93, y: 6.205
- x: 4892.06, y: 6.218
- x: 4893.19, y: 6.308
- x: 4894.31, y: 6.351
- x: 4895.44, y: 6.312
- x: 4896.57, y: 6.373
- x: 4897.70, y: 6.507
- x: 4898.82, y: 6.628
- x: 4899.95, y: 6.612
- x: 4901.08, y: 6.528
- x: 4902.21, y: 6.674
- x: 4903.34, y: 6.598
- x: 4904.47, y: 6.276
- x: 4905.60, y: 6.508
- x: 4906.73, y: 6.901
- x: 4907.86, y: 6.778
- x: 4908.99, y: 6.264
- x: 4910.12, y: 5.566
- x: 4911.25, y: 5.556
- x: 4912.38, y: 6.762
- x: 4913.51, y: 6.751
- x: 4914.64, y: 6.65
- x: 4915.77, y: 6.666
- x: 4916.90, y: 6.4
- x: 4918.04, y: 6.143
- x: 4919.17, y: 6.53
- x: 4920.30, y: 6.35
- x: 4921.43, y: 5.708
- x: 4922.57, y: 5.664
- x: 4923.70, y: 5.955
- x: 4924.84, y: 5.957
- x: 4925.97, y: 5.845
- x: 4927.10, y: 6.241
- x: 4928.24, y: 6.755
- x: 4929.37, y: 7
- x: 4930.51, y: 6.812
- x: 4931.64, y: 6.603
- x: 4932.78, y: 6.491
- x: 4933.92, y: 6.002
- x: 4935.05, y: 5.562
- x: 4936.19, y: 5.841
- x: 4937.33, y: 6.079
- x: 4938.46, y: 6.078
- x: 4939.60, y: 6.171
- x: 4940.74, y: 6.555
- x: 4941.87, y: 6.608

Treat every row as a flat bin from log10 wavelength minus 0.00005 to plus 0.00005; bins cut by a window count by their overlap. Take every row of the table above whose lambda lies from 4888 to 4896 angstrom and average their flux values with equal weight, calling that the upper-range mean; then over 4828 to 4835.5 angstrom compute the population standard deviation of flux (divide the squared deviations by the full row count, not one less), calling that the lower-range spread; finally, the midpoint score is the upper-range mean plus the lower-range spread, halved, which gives 3.14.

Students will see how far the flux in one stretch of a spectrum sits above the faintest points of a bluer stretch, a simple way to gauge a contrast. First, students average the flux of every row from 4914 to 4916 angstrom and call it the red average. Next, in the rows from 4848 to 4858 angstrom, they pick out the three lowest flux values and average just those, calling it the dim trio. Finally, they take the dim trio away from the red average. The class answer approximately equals 1.5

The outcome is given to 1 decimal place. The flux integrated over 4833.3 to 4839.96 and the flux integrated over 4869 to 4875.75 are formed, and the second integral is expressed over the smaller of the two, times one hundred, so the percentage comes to 100.0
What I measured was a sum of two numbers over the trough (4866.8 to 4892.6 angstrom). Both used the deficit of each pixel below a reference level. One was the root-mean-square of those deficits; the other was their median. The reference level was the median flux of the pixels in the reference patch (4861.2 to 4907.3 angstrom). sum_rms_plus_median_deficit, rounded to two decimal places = 0.48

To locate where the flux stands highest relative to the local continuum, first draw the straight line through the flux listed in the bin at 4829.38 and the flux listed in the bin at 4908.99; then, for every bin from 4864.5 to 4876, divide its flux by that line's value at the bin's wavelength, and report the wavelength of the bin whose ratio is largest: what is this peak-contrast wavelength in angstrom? 4872.95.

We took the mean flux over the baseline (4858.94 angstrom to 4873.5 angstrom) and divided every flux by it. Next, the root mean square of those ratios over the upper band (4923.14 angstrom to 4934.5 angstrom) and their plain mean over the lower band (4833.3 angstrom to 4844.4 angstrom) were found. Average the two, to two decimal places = 0.80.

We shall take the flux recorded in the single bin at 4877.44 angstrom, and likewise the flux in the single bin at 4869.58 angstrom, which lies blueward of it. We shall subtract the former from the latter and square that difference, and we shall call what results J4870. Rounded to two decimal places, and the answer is 0.29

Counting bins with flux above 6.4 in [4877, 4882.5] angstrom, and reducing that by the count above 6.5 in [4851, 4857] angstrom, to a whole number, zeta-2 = 0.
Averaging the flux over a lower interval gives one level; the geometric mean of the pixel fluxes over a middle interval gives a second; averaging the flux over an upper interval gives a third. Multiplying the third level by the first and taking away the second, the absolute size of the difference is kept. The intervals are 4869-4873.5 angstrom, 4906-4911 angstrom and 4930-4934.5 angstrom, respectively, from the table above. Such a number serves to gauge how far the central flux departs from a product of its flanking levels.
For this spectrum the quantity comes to 30.9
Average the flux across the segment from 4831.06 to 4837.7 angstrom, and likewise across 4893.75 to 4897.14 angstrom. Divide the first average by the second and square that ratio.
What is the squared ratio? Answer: 1.0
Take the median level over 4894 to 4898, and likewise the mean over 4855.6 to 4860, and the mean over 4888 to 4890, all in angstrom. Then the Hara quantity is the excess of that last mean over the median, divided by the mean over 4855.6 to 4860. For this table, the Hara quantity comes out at -0.06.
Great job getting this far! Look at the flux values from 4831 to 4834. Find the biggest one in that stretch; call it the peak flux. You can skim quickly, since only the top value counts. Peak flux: 6.444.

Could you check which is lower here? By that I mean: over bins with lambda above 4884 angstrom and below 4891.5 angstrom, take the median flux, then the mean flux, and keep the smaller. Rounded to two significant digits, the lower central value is 5.9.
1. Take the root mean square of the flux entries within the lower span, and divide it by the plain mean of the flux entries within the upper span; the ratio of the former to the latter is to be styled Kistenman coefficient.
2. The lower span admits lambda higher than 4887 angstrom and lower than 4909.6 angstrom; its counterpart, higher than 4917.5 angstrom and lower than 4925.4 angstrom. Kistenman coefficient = 1.06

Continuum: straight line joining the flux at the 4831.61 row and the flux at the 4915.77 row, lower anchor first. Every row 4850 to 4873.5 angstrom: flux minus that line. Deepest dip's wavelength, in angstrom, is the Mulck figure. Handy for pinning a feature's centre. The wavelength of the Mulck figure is 4866.22 angstrom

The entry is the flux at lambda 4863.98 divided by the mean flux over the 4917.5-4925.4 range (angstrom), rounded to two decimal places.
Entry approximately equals 1.19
